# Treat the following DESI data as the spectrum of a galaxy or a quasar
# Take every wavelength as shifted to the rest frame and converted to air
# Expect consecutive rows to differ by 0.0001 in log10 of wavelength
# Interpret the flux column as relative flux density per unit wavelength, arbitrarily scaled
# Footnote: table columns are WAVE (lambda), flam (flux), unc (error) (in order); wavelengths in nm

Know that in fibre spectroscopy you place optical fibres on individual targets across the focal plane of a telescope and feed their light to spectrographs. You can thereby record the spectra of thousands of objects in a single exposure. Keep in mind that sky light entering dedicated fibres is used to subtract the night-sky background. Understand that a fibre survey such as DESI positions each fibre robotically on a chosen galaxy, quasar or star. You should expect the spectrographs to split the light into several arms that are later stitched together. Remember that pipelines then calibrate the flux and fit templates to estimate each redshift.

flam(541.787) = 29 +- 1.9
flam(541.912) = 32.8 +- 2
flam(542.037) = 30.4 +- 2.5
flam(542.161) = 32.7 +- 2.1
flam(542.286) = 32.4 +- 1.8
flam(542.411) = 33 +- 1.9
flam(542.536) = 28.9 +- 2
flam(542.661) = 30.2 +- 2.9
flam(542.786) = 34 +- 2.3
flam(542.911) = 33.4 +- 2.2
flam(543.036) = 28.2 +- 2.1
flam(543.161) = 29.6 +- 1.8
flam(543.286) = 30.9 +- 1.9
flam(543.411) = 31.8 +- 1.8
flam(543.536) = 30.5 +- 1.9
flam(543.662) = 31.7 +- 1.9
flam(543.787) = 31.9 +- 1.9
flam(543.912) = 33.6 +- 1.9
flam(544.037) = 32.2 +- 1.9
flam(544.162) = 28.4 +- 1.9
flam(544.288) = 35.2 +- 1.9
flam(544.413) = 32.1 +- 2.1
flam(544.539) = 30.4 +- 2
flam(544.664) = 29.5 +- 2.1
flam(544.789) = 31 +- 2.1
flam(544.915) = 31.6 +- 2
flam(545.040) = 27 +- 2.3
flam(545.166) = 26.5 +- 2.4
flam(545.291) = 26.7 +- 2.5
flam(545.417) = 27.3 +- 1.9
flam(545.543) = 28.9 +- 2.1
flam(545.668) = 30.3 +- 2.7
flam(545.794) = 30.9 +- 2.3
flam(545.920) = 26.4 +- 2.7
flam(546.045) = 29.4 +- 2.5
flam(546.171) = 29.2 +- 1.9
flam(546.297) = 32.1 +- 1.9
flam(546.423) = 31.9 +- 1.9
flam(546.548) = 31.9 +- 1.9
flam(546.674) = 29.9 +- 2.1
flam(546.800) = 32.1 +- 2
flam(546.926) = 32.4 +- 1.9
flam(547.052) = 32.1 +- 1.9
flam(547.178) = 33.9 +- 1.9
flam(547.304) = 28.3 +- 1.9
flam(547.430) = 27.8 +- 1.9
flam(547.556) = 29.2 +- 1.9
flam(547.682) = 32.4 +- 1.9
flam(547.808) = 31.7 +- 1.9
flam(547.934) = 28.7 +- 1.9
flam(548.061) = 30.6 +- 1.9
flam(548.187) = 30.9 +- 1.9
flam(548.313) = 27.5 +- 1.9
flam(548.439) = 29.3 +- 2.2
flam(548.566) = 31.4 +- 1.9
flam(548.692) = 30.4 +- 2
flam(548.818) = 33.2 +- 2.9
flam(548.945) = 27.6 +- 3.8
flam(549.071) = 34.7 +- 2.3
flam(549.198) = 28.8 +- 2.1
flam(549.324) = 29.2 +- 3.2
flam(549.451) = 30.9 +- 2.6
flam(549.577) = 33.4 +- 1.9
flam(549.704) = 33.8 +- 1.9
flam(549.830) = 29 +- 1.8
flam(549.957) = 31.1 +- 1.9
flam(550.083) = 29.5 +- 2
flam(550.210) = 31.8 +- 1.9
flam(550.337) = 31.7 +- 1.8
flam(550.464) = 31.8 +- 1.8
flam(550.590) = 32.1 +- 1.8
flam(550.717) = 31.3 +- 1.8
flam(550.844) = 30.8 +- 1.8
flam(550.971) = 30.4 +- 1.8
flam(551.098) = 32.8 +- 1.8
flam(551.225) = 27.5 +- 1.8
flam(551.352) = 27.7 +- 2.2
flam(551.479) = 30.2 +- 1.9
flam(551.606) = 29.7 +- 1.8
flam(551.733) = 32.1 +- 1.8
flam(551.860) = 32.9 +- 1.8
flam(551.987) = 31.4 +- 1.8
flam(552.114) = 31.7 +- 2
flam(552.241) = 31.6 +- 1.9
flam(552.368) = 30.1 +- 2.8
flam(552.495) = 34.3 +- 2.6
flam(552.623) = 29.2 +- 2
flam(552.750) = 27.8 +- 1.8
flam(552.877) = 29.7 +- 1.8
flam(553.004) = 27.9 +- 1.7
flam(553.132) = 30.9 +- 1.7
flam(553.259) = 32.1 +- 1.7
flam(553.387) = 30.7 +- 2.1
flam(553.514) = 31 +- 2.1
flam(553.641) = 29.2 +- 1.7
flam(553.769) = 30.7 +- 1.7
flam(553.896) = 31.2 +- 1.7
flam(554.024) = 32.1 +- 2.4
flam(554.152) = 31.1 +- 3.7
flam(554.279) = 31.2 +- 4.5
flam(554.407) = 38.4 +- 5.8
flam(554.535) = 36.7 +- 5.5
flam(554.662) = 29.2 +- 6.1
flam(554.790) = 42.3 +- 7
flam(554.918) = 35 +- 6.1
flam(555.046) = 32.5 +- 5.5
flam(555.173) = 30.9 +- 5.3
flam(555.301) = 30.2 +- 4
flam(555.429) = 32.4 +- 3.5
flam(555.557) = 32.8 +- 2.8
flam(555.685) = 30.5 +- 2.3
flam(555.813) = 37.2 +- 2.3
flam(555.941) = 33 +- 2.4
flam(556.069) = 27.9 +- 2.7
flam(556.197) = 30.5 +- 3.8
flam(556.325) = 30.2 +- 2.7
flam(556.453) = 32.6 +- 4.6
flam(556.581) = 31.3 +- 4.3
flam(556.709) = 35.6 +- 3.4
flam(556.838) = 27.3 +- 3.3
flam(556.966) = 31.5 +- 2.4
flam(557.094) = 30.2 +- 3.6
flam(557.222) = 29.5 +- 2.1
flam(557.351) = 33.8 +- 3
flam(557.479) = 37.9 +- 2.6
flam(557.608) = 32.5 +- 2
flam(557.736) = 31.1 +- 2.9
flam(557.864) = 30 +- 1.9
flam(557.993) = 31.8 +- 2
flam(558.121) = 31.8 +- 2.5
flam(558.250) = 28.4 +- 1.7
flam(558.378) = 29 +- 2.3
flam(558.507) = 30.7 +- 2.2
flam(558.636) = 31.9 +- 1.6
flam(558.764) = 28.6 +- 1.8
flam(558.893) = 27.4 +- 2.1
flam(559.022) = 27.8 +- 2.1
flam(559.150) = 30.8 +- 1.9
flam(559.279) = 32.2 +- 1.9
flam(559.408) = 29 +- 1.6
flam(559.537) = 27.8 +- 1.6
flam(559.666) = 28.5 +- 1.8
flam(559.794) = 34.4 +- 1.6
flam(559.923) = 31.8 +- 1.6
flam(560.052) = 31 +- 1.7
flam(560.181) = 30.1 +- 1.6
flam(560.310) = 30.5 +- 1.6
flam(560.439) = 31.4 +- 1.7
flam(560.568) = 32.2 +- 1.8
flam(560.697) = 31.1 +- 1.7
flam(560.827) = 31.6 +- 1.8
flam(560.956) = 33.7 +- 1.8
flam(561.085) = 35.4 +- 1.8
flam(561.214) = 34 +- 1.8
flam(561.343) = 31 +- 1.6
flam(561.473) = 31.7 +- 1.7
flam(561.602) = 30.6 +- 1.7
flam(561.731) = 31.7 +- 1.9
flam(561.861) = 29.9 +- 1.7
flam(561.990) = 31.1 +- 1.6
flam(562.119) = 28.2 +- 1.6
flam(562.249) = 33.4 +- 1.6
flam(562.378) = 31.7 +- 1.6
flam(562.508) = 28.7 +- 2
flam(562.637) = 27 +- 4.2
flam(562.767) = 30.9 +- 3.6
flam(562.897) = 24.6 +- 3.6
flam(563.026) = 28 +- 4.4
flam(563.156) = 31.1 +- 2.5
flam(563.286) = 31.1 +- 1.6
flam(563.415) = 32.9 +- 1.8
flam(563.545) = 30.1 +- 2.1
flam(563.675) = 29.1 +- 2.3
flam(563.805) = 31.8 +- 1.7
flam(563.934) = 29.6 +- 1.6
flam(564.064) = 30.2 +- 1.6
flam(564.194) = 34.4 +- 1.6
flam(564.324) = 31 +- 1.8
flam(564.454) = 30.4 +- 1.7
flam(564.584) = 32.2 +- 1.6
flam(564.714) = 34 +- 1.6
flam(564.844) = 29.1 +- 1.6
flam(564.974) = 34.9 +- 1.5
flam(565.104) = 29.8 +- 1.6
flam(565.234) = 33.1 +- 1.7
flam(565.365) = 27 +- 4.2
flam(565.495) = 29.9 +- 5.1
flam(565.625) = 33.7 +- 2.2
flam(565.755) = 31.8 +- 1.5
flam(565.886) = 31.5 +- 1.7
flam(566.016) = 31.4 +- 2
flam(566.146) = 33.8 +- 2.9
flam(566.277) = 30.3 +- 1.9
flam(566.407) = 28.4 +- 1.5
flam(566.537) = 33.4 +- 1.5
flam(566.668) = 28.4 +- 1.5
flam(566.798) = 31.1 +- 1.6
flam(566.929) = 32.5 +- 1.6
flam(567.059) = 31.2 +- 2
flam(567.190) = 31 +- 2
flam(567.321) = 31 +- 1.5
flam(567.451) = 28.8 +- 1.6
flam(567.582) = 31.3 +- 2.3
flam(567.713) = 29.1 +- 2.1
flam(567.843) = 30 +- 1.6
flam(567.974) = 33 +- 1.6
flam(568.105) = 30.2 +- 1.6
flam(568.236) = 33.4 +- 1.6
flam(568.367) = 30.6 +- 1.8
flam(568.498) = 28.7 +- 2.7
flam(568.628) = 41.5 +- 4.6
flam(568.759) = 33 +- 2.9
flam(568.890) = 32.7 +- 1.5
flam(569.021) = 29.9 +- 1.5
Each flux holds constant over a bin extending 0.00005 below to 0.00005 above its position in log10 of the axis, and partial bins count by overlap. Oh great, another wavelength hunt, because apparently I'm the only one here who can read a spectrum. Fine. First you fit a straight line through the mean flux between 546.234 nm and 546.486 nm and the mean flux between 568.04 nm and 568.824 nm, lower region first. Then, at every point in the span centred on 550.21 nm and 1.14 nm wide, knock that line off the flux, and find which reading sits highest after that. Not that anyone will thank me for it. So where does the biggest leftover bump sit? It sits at 549.704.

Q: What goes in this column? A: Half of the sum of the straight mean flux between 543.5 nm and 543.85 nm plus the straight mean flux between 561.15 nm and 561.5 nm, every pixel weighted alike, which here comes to 31.8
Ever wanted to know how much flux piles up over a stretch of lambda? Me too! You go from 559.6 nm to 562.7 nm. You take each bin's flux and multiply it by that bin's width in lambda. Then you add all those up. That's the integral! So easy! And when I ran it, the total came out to 97.0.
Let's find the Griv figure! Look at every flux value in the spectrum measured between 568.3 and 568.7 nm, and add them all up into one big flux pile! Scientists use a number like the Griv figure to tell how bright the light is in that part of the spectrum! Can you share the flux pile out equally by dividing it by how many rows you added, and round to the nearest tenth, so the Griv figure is 33.6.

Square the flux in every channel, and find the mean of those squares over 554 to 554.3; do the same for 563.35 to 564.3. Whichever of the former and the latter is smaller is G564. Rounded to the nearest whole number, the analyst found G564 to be 974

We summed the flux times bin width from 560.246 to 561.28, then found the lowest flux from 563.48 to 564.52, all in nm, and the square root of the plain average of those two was 5.60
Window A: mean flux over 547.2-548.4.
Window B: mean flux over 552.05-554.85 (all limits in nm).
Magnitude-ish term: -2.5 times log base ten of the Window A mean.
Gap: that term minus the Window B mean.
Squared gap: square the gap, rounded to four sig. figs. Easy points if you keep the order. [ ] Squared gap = 1257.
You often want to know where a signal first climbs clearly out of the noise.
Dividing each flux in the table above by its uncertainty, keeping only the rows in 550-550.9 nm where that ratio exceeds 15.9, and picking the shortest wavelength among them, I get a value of 550.210 nm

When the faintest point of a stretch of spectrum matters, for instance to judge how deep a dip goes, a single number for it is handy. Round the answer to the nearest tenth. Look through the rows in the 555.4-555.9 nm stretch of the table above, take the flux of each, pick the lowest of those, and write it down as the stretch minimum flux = 30.5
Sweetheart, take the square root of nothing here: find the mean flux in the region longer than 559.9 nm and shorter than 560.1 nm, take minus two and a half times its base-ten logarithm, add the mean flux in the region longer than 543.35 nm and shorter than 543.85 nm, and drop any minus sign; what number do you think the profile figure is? 27.7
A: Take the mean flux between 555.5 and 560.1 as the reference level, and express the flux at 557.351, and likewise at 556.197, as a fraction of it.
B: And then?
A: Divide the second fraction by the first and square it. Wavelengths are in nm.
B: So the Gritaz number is 0.81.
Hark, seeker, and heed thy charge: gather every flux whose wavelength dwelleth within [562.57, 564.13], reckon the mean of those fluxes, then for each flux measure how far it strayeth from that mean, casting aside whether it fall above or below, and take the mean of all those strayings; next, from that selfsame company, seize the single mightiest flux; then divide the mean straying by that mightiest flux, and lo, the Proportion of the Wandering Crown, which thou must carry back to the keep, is 0.052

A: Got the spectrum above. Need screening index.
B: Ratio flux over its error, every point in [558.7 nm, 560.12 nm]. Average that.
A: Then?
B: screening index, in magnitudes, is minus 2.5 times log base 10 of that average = -3.07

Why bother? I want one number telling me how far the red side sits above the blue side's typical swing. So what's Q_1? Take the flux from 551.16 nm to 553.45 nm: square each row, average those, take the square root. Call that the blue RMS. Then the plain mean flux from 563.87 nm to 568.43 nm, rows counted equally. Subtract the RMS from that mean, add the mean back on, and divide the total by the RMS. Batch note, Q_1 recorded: 1.05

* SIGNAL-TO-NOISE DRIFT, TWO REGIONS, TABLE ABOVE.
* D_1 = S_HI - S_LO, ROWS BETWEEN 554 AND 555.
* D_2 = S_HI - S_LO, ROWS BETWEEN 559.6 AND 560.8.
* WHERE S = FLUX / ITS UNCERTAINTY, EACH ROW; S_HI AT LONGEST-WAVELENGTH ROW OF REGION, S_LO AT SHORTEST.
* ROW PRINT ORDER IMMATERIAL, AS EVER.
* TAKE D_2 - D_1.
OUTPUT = 10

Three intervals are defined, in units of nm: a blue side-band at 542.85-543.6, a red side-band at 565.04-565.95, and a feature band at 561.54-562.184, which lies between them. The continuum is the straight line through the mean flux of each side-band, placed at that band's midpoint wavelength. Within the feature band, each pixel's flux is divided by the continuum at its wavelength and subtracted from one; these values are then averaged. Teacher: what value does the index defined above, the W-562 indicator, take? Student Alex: 0.020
